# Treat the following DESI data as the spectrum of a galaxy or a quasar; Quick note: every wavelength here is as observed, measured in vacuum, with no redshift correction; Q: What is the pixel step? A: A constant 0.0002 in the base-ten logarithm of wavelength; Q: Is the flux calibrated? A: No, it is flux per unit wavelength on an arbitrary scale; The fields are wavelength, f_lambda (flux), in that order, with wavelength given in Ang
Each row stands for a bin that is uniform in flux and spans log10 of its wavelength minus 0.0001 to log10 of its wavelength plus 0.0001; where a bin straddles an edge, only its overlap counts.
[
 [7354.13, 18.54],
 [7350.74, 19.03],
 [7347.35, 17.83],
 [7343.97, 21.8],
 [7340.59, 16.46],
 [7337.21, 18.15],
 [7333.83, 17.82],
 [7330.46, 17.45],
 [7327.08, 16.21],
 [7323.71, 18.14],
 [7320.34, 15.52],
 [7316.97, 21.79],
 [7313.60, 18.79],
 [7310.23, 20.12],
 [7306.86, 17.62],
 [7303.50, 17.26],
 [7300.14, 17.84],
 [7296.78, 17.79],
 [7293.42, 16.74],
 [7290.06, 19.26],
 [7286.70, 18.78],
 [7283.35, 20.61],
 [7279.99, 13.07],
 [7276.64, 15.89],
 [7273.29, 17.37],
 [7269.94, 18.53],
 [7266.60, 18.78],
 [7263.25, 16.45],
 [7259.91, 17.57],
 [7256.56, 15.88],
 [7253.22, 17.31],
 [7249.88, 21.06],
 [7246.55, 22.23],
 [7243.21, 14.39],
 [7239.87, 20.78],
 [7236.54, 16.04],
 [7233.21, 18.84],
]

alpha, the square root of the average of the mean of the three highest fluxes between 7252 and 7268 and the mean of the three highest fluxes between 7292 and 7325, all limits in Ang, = 4.37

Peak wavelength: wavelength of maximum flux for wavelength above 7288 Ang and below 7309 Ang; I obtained 7290.06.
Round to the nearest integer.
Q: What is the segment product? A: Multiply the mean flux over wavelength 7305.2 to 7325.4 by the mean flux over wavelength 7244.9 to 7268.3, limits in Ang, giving 345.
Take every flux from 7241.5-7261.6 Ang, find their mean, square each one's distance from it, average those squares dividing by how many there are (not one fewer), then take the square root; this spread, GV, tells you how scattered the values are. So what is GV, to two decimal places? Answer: 2.75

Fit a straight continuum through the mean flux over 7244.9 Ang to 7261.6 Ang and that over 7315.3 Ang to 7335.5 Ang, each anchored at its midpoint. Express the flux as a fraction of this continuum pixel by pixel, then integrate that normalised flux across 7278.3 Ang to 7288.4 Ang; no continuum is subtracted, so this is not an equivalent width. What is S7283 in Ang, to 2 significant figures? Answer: 9.6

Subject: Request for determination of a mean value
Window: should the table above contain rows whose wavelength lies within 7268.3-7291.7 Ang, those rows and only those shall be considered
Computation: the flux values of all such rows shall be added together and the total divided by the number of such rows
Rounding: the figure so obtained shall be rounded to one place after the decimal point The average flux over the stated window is 17.6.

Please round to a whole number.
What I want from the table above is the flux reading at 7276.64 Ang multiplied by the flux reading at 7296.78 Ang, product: 283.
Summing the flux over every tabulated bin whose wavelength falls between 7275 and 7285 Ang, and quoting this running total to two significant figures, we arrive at 50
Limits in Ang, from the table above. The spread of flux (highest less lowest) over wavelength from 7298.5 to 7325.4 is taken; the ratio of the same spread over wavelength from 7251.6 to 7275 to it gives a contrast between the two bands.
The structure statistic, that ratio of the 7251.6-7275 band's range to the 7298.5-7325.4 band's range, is 0.5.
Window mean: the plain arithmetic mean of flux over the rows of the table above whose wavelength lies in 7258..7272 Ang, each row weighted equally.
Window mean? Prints 17.8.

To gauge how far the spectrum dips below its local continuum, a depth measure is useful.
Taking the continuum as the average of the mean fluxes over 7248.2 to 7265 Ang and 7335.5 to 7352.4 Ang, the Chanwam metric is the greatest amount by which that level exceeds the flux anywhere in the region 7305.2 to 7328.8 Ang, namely 2.6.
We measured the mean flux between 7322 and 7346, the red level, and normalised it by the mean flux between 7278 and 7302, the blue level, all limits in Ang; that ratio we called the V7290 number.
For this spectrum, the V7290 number 1.02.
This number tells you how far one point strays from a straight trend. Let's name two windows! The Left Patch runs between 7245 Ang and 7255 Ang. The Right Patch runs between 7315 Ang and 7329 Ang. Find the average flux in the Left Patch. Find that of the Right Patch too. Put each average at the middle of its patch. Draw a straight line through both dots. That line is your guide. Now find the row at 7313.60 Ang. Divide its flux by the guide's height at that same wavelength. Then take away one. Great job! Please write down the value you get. 0.033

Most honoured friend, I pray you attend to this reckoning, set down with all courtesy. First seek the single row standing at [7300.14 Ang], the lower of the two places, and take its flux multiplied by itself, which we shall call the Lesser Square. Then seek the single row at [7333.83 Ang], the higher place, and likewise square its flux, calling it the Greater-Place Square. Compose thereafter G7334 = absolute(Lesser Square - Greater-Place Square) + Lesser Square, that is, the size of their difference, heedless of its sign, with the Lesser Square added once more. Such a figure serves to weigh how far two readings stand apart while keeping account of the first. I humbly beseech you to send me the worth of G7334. 319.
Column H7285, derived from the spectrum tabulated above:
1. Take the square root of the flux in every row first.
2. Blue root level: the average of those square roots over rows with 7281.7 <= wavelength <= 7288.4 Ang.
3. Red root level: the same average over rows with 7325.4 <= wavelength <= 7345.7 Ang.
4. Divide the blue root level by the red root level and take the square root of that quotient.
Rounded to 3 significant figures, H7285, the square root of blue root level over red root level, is 1.02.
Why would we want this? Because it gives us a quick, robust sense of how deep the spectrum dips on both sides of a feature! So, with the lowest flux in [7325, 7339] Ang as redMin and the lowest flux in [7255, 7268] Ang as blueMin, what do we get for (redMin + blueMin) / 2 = 16.0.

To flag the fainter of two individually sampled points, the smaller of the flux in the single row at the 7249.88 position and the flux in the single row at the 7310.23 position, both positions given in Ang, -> 20.1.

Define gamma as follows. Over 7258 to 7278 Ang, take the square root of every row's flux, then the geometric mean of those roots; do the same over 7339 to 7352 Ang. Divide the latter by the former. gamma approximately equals 1.04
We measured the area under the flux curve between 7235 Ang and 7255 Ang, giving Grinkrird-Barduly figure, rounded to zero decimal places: 373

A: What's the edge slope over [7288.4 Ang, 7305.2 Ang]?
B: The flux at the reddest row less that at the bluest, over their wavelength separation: -0.15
